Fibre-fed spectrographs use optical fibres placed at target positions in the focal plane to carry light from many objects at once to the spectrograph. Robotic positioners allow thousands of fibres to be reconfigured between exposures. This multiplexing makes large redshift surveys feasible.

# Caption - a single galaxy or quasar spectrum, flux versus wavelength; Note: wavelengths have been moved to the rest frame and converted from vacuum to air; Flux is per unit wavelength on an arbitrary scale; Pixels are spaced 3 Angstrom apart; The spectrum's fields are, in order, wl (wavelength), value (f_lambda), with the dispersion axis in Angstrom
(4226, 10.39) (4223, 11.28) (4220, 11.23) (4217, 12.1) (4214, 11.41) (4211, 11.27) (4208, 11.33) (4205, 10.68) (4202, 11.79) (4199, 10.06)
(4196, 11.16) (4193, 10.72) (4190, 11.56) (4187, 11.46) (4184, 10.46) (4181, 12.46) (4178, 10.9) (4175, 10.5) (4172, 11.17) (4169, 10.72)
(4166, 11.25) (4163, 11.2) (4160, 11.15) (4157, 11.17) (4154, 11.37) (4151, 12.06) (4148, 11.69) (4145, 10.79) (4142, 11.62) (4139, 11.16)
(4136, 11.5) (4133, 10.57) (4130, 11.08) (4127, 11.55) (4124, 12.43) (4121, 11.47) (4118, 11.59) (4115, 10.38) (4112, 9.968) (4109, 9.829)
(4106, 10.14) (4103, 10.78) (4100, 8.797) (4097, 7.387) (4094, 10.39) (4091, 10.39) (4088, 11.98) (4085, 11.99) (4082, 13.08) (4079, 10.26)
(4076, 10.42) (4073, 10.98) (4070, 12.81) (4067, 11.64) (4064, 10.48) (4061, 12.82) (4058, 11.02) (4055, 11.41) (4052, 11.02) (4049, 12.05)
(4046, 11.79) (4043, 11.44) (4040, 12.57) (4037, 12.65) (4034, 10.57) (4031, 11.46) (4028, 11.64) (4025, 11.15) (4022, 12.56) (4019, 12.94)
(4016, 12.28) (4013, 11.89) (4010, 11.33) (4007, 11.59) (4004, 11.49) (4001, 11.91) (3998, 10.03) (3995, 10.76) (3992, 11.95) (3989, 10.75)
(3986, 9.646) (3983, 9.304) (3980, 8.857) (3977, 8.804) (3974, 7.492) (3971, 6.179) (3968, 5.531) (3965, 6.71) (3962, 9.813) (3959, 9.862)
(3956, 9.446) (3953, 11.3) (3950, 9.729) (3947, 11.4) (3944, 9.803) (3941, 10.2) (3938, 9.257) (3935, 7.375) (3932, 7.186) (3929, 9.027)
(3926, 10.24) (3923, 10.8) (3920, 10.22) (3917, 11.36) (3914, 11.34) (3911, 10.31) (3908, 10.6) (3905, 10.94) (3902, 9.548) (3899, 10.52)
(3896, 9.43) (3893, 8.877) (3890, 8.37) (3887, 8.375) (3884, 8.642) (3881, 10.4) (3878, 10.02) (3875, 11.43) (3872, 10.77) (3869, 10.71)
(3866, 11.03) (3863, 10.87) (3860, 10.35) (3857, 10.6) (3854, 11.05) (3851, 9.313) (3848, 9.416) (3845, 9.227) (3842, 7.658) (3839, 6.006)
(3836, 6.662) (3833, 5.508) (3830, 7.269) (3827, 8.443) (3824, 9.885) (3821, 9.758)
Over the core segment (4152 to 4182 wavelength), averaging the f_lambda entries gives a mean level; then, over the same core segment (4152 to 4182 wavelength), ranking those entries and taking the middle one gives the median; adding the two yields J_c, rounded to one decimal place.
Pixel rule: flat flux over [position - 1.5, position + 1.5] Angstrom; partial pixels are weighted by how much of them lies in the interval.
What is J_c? 22.4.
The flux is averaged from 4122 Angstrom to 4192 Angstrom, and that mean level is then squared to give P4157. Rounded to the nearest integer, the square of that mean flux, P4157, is 128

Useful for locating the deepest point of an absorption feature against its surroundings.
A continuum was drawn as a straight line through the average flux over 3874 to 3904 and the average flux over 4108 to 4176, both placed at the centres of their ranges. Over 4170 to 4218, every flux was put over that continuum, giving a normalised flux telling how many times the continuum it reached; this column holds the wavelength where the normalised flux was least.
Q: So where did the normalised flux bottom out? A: 4199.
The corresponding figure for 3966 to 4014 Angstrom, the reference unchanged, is 3968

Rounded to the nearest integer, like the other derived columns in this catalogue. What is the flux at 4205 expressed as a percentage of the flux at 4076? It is 102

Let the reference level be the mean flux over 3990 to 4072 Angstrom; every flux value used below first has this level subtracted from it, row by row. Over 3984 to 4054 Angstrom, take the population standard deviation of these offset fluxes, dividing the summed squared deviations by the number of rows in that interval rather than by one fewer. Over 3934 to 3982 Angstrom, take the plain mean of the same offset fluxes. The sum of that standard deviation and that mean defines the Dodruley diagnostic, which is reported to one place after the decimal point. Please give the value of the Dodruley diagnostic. -2.0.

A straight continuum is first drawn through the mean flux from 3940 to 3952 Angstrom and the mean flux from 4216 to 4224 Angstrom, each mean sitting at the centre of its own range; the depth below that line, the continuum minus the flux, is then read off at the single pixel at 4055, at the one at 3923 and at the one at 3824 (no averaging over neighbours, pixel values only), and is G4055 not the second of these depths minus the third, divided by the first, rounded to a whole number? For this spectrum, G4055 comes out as 1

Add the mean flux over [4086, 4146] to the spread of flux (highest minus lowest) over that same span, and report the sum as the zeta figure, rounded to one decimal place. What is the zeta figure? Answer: 15.7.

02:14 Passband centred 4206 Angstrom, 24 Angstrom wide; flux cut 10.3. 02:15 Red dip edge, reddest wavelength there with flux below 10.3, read 4199 Angstrom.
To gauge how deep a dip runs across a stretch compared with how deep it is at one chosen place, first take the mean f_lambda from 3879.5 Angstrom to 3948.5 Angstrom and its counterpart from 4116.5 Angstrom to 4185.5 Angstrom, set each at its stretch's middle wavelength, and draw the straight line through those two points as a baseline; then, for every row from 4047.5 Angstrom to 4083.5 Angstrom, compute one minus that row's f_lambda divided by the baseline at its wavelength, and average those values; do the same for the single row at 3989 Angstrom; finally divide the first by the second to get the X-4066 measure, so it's 1.4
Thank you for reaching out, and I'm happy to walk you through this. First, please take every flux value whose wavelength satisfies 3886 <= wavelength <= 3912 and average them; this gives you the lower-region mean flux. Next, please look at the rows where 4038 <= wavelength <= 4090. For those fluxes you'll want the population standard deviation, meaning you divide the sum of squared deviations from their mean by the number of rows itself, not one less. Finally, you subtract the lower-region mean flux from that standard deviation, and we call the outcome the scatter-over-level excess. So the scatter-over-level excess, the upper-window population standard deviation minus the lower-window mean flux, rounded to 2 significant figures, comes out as -8.8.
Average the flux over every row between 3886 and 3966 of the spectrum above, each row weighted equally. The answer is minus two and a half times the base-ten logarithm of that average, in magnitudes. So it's -2.47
